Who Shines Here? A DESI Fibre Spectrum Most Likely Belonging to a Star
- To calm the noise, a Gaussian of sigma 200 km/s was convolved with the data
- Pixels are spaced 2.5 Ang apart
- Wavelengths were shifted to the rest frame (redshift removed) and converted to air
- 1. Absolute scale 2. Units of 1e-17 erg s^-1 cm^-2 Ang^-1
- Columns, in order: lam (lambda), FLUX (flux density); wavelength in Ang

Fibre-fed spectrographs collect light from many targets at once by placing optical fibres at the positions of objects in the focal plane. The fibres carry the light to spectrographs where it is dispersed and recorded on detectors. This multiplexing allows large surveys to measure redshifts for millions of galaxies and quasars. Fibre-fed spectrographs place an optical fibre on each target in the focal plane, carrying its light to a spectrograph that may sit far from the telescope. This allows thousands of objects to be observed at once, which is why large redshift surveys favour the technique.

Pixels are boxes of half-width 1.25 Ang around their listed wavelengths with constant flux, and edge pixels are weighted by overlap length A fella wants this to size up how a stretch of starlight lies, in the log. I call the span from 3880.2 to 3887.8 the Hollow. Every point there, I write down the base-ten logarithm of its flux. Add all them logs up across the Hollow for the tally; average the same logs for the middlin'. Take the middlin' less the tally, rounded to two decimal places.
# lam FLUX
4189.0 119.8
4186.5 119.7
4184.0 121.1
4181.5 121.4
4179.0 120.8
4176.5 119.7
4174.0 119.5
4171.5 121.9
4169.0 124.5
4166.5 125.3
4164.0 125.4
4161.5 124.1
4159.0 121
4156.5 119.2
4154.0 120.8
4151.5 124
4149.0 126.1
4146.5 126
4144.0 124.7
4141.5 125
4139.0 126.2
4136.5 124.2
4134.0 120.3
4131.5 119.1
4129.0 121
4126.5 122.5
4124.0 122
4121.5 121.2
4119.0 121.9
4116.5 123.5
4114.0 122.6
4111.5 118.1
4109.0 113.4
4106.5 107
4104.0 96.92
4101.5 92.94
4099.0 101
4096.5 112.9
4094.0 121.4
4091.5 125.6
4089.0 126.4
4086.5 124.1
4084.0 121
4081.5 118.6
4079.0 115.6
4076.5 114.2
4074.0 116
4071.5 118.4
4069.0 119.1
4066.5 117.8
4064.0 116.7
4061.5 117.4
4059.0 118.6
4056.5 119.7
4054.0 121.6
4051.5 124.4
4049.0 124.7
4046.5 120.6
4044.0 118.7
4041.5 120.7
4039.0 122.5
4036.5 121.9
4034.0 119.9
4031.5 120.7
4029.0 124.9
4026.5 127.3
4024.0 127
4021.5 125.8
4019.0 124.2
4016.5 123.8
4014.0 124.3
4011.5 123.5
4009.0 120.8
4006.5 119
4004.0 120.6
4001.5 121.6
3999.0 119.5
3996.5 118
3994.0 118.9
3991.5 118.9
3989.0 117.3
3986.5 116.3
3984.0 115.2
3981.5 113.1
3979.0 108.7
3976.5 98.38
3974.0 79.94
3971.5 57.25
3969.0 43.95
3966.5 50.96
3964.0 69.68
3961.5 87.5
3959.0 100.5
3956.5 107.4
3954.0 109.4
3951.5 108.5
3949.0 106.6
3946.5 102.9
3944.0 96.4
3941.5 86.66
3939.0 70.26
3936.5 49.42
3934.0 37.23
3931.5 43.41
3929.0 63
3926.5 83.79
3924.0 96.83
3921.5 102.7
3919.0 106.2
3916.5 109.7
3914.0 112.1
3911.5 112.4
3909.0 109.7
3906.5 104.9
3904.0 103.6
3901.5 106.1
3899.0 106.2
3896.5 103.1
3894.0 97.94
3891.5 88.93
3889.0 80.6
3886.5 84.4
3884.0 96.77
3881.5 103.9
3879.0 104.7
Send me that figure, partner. -3.95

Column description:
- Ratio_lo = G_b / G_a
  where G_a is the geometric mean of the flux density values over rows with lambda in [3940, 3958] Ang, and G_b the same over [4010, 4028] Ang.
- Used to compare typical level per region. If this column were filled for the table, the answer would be 1.22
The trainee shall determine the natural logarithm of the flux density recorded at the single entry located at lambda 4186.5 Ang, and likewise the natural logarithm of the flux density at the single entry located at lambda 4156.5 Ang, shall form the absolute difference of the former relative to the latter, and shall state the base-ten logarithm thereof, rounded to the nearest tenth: -2.4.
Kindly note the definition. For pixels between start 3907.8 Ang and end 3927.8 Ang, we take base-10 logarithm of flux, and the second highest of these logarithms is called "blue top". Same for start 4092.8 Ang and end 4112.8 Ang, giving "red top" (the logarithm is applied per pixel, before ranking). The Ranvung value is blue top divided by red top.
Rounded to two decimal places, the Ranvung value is 0.99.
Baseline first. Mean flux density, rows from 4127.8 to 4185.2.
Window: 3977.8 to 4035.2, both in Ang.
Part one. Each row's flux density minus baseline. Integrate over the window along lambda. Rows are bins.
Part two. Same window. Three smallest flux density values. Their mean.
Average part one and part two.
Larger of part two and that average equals 112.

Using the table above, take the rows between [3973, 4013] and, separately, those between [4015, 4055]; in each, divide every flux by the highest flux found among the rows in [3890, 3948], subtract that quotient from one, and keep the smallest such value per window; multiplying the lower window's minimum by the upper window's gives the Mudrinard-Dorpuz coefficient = 0.013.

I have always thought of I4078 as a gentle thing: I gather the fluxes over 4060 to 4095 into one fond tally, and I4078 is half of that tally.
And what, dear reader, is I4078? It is 836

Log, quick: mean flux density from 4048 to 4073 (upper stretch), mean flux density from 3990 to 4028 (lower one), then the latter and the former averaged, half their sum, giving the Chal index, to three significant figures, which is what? 121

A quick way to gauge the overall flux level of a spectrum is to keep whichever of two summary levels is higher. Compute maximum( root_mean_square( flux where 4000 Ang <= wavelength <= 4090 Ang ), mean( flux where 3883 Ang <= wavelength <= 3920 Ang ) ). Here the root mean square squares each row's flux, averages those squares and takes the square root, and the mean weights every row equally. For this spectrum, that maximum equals 121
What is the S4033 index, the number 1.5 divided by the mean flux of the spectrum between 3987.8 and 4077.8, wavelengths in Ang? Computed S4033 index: 0.012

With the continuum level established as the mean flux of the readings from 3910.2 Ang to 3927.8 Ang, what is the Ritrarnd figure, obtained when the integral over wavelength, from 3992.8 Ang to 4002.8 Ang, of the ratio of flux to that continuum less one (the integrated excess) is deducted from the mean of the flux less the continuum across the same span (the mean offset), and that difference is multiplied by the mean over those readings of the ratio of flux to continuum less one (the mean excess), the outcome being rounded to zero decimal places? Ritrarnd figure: 2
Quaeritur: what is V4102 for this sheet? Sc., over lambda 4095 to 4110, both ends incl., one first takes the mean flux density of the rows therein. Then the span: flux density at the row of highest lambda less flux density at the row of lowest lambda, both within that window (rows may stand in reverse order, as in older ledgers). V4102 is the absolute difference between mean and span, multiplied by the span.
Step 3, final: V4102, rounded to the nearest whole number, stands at 52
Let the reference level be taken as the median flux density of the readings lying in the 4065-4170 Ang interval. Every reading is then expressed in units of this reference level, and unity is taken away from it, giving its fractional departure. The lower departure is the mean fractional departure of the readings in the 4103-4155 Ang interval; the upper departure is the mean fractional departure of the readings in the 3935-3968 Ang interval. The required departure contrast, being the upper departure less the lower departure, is -0.27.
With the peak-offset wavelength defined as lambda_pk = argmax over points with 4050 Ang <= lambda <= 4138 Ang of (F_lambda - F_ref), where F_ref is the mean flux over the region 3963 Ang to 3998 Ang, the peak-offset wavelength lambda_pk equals 4089.0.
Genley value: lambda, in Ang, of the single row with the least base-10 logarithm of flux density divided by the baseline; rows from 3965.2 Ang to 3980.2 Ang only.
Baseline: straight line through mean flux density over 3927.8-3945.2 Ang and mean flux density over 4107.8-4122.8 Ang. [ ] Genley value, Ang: 3969.0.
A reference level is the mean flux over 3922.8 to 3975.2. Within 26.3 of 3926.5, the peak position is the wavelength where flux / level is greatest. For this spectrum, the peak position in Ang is 3911.5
